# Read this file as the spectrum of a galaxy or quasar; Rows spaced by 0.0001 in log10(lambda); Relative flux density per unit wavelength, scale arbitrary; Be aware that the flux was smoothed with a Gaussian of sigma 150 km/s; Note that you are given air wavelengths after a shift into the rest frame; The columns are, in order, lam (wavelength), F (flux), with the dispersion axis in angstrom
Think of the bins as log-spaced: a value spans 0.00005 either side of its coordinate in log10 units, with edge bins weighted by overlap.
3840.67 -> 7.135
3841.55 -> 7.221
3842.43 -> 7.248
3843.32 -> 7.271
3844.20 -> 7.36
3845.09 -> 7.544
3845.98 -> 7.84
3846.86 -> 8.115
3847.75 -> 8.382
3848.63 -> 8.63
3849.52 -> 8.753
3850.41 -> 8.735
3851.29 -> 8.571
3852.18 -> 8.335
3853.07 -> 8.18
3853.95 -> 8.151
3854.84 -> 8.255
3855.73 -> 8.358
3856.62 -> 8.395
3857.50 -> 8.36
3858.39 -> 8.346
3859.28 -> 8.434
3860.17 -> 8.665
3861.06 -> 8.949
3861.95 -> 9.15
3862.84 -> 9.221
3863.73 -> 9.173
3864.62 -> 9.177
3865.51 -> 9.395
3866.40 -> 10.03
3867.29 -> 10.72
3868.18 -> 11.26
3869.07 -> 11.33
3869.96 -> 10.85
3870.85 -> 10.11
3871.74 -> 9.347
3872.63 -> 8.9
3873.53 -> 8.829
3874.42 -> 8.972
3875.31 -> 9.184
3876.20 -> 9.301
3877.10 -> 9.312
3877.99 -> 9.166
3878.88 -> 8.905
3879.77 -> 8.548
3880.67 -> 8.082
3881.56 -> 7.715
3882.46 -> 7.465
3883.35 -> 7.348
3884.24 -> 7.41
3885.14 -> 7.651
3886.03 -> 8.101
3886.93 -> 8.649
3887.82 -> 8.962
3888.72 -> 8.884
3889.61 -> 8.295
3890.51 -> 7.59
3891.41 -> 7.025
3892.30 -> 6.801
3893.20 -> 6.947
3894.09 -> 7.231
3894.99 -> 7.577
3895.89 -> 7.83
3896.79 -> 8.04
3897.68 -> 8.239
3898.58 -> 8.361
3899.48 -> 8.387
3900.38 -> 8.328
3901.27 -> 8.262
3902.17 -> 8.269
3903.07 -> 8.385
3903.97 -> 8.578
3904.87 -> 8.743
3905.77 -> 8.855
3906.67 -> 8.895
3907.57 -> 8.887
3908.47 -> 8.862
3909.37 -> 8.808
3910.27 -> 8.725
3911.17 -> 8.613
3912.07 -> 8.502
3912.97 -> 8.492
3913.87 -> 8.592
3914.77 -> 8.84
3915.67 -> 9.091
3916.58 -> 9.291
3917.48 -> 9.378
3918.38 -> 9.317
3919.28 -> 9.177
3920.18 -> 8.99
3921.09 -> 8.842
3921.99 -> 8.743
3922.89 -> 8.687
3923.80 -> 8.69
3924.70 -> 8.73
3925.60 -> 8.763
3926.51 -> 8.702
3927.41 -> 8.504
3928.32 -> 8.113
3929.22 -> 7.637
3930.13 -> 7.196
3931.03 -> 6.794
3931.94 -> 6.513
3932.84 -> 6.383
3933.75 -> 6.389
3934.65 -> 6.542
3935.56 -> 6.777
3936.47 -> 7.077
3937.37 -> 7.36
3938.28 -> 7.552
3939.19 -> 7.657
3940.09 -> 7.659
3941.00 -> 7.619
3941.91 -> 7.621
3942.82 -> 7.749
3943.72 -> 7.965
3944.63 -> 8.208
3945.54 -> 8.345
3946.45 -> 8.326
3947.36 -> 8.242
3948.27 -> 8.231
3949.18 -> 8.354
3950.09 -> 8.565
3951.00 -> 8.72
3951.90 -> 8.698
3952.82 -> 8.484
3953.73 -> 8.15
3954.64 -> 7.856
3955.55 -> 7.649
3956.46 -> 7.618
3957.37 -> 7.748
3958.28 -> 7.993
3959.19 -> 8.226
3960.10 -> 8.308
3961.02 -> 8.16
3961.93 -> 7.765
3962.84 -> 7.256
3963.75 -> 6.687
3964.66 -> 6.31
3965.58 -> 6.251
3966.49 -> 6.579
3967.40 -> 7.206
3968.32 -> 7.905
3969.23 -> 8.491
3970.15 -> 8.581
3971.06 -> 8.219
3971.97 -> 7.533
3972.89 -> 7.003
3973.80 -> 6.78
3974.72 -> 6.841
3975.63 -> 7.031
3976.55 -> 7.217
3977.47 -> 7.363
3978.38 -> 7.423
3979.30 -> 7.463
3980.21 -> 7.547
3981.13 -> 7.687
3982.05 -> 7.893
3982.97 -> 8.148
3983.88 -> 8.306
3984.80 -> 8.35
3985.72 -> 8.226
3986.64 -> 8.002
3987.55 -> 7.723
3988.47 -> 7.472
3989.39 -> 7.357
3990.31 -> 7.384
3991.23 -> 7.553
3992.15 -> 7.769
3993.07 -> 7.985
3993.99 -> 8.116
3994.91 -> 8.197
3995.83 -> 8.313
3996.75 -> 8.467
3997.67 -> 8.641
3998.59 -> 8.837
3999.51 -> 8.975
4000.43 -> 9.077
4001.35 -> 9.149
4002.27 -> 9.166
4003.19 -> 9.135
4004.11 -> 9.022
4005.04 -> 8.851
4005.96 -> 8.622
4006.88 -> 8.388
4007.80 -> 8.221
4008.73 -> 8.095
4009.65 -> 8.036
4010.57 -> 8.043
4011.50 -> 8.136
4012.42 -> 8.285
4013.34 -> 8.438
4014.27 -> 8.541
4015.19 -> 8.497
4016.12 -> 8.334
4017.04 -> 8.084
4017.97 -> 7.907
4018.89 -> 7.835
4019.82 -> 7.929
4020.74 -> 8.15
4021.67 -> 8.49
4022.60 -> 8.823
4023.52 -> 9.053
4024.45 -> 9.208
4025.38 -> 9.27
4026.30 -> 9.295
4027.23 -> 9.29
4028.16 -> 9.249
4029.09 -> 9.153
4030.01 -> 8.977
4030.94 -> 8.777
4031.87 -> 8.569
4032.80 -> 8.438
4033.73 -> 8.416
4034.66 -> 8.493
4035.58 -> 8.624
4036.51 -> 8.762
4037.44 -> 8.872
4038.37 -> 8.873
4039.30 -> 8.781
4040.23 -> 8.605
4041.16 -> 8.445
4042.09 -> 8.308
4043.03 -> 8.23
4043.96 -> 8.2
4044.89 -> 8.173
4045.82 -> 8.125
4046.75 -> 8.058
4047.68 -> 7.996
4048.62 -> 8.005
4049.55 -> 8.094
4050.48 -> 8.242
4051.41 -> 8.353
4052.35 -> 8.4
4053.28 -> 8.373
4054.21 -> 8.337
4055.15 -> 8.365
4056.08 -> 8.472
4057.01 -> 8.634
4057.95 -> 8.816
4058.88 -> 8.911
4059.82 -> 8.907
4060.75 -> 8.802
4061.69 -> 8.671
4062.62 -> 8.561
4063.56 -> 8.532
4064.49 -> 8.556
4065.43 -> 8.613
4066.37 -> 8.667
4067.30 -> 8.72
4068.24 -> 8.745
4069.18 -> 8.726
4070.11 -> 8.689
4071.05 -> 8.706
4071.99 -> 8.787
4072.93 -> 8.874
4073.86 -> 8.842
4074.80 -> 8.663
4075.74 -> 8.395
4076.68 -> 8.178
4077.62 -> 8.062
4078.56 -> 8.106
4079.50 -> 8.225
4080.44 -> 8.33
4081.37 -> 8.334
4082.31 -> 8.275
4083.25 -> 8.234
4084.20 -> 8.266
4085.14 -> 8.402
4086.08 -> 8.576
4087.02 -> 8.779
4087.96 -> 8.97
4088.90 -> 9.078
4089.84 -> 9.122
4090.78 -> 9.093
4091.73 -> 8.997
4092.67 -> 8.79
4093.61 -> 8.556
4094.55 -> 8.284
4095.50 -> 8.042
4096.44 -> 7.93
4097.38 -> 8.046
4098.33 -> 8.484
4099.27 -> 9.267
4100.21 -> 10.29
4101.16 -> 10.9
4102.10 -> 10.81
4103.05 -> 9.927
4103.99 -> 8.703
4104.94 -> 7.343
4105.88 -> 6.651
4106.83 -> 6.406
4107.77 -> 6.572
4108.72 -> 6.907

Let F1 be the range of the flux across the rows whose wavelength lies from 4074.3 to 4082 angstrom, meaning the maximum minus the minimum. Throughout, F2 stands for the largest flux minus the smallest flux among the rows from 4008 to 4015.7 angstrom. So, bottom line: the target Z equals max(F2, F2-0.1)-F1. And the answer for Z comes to -0.1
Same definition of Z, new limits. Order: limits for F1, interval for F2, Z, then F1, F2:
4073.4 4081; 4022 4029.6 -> -0.3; 0.8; 0.5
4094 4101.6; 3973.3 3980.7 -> -2.2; 3.0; 0.8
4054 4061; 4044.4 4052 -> -0.2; 0.6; 0.4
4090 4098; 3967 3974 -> 0.6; 1.2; 1.8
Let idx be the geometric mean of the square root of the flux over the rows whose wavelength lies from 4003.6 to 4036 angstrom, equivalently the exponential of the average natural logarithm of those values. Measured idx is 2.92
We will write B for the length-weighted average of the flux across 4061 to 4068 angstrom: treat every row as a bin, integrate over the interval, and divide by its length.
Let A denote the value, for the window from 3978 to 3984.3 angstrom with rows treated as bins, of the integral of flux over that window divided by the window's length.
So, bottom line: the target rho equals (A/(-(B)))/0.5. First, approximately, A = 7.78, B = 8.62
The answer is -1.8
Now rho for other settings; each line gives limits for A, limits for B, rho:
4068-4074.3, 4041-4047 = -2.1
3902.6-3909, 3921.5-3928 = -2.0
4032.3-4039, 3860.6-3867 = -1.9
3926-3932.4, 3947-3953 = -1.8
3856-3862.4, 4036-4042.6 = -2.0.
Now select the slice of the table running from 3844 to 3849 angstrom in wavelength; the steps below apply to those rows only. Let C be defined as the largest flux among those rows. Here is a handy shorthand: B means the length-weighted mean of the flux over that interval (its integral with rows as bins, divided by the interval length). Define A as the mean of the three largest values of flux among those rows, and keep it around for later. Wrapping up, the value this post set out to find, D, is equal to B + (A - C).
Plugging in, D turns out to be 7.7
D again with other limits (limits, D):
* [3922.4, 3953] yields 7.8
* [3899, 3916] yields 8.5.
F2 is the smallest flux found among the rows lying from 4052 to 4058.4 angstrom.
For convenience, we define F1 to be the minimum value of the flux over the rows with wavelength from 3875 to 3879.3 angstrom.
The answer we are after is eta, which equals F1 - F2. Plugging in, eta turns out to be 0.6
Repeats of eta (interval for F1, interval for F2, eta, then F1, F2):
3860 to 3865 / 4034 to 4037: 0.2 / 8.665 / 8.493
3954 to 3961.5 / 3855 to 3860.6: -0.7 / 7.618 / 8.346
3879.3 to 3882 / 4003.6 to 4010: -0.3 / 7.715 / 8.036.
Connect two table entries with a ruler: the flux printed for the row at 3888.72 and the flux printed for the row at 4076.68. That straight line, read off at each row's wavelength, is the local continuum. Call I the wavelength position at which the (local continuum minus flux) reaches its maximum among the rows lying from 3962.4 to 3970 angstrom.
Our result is 3965.58 angstrom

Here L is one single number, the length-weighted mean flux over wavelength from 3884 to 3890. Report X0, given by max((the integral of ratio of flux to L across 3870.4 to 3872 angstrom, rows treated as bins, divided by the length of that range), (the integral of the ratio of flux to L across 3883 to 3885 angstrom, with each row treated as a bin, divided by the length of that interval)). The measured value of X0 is 1.18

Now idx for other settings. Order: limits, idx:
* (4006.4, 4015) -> 2.87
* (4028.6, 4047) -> 2.92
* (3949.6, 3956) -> 2.88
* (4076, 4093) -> 2.92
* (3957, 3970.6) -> 2.74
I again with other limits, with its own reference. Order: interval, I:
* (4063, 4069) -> 4063.56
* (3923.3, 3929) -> 3928.32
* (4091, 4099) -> 4096.44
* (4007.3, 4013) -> 4009.65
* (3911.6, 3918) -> 3912.97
